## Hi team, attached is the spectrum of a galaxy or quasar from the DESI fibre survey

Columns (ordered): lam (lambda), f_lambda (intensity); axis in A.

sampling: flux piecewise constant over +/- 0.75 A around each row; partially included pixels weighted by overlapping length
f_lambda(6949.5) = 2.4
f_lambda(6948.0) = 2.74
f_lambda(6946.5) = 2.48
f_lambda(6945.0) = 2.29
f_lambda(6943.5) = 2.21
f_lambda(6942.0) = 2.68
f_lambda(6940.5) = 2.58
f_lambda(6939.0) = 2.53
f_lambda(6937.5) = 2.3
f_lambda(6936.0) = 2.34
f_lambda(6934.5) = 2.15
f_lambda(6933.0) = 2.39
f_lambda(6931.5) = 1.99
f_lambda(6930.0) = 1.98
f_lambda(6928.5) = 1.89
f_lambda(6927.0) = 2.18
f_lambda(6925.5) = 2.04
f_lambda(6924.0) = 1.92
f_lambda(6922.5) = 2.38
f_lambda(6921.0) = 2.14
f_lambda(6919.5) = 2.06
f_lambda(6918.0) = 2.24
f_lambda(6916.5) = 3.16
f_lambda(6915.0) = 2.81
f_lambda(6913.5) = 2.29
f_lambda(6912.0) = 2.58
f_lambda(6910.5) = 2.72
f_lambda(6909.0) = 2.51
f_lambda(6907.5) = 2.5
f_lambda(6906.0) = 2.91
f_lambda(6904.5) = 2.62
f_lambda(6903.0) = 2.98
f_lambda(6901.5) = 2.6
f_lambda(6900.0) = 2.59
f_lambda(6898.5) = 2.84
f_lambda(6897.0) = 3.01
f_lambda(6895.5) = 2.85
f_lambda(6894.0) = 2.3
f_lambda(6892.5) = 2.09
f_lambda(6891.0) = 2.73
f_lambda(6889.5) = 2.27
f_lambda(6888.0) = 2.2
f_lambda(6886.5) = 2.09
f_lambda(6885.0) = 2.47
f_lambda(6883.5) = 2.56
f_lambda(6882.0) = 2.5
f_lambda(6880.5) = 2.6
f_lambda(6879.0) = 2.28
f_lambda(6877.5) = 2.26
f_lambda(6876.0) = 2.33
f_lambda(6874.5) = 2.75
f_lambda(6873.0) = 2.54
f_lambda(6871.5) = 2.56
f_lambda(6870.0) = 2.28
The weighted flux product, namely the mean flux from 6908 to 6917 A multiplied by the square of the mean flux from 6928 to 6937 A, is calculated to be 12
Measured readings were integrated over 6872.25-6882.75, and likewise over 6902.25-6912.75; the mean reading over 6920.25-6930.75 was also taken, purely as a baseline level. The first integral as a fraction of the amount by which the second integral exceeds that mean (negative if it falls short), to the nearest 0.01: 0.99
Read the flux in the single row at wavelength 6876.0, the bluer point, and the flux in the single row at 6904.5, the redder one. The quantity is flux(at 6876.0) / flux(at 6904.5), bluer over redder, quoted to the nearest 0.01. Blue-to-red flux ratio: 0.89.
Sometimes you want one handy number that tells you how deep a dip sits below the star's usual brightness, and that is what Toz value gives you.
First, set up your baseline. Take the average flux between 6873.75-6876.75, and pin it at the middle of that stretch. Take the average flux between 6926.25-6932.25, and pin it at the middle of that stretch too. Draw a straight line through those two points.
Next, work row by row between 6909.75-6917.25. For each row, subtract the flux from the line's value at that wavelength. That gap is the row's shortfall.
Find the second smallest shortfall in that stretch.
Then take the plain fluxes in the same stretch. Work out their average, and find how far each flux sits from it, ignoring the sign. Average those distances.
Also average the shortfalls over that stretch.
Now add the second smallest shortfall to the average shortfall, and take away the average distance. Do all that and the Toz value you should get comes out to -1.4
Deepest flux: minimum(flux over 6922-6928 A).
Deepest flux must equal 1.92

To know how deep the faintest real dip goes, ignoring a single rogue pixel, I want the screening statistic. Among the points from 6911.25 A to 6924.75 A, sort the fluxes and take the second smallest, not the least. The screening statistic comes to 2.06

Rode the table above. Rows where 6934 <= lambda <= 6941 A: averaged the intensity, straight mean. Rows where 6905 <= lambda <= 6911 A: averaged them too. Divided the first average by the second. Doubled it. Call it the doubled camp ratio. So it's 1.79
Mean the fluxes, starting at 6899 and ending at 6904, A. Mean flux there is 2.72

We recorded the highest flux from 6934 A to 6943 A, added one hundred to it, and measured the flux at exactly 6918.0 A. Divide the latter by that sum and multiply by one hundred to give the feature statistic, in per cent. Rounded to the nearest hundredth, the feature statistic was 2.18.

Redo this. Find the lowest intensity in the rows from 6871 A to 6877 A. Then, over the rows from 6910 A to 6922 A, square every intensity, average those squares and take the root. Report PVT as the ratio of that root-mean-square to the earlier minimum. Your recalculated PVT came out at 1.08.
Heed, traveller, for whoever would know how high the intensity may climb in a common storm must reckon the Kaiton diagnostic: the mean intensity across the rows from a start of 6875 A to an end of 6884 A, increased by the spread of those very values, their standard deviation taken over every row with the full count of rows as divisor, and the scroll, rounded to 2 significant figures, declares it 2.6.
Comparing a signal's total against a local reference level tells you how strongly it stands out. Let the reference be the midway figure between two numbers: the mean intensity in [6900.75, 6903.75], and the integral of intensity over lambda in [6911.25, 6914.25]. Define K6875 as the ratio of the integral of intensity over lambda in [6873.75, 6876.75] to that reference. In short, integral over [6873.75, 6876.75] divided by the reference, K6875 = 1.51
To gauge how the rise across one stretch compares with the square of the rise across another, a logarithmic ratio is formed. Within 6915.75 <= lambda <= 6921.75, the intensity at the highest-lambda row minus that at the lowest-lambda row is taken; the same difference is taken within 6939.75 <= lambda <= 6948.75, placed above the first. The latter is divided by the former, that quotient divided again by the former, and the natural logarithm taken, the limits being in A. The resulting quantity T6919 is -2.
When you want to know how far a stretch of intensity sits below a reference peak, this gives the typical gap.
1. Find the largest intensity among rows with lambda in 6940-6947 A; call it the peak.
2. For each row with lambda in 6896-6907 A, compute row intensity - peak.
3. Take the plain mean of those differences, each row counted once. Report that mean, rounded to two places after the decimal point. 0.11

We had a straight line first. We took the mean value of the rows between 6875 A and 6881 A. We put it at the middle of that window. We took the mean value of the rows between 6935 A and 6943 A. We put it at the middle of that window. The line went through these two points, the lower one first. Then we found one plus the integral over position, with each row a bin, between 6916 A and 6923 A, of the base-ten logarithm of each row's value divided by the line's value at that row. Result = 0.9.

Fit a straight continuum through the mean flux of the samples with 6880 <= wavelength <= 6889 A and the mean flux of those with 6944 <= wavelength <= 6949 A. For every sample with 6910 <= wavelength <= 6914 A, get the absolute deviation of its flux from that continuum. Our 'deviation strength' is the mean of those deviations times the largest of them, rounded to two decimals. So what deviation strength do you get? 0.05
